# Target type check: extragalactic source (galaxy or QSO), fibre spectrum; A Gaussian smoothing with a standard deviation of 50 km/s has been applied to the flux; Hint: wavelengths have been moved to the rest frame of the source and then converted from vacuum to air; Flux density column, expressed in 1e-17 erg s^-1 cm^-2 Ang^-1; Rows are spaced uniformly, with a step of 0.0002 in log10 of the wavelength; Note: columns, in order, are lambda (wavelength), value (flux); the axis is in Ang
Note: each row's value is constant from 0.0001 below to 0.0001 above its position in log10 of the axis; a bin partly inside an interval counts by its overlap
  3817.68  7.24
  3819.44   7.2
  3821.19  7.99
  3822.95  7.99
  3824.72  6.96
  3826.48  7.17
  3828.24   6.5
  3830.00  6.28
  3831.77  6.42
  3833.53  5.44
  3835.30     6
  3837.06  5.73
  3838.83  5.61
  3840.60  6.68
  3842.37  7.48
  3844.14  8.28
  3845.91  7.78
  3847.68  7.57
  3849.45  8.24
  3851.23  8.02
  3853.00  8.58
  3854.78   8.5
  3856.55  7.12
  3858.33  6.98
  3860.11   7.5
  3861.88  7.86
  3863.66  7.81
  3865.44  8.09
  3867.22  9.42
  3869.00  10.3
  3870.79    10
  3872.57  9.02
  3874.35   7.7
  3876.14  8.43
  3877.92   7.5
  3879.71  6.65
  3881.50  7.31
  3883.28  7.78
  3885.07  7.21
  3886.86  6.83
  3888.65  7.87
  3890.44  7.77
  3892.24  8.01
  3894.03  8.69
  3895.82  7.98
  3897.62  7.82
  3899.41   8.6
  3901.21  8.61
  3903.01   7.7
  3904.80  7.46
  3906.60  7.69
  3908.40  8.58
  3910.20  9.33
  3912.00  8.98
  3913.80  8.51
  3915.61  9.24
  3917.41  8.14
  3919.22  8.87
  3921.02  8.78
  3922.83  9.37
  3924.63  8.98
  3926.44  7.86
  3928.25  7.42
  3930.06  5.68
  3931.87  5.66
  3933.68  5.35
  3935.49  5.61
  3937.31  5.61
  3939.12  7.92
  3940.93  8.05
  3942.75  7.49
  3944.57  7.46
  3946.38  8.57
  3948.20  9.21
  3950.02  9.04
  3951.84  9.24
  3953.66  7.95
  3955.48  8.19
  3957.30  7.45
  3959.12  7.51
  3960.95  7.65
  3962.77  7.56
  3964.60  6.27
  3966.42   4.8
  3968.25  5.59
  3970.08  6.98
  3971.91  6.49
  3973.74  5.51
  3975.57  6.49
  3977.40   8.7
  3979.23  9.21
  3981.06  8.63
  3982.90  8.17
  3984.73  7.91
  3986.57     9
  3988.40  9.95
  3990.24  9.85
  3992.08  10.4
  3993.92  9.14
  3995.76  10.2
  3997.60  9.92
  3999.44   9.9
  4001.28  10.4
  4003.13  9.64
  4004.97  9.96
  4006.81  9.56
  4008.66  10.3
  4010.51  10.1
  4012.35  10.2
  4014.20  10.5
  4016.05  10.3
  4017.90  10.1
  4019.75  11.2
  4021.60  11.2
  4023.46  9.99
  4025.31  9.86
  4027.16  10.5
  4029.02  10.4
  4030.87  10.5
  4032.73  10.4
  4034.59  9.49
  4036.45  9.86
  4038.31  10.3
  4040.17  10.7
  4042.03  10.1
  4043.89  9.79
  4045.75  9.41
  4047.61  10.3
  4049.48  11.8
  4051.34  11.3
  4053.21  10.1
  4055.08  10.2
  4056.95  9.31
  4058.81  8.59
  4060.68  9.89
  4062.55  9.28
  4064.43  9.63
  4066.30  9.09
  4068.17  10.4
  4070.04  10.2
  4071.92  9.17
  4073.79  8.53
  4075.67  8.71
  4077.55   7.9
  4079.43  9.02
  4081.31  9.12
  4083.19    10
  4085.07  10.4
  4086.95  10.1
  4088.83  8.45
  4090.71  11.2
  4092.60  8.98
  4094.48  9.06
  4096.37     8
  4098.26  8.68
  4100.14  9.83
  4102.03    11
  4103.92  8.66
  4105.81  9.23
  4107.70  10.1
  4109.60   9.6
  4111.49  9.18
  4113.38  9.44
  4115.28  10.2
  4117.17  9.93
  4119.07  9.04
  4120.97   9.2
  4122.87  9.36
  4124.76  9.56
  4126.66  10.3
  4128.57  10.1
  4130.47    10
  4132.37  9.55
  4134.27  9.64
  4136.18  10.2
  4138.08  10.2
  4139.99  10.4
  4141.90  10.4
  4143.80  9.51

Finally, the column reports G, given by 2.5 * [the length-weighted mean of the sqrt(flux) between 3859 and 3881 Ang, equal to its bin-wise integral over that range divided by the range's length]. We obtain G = 7.2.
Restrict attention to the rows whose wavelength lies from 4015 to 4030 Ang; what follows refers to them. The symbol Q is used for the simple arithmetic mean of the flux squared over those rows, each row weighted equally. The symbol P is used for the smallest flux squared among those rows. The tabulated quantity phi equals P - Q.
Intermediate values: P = 97.2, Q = 109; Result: -12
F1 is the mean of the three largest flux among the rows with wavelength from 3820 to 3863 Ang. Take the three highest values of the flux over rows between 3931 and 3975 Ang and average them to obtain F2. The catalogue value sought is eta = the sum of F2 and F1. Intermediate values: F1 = 8.5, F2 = 9.16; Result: 17.6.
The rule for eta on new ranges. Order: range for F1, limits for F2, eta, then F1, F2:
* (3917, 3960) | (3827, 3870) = 18.7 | 9.3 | 9.43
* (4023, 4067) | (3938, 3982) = 20.5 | 11.3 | 9.22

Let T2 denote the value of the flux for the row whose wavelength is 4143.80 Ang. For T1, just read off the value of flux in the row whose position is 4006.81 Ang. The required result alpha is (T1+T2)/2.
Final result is 9.5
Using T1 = 9.56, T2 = 9.51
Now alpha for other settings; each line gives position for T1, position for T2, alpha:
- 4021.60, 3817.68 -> 9.2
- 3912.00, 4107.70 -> 9.5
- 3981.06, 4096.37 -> 8.3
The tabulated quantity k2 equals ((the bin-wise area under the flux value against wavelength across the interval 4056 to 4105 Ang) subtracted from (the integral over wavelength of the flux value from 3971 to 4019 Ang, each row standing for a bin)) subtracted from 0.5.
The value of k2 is 14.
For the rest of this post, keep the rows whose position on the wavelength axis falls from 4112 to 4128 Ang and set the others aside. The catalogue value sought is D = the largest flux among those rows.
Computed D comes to 10.3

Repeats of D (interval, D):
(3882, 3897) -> 8.69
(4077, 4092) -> 11.2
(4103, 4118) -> 10.2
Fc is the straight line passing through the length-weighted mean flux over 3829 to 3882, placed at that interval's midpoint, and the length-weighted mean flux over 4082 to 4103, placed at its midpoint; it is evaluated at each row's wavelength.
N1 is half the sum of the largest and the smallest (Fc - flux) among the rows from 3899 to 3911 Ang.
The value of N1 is -0.35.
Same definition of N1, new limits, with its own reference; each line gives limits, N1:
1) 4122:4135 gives 0.05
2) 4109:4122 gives 0.19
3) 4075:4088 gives 0.36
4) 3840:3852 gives 0.02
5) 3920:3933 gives 0.70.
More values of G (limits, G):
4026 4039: 8.0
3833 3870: 6.9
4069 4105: 7.6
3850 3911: 7.1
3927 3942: 6.3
